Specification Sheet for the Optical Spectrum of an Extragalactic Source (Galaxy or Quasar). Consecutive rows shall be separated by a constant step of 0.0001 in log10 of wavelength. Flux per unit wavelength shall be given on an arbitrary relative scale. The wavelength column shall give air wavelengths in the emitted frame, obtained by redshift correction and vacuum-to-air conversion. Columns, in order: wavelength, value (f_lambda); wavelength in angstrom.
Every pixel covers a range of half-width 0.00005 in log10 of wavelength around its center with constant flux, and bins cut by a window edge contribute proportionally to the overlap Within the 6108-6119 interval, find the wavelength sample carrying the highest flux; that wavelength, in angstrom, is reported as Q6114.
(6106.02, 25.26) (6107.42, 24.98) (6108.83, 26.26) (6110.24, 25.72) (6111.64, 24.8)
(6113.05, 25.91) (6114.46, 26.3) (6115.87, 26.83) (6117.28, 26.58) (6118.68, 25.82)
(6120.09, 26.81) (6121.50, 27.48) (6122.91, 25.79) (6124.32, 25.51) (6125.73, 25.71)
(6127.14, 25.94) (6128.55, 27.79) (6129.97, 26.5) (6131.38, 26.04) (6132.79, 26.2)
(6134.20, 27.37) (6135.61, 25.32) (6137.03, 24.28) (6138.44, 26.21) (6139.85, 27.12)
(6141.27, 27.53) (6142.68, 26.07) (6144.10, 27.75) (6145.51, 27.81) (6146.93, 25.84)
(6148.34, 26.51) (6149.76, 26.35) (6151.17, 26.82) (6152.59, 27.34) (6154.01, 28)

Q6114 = 6115.87 angstrom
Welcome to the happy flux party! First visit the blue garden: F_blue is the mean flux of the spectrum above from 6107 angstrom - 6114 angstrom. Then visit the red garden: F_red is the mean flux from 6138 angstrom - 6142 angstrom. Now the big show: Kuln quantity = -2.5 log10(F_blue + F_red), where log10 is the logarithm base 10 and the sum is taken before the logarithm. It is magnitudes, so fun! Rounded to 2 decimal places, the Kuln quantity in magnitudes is -4.30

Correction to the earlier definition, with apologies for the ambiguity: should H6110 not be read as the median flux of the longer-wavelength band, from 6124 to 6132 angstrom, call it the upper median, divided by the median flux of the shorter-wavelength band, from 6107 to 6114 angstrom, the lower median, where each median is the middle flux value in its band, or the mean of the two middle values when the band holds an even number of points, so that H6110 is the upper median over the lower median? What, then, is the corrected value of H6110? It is 1.01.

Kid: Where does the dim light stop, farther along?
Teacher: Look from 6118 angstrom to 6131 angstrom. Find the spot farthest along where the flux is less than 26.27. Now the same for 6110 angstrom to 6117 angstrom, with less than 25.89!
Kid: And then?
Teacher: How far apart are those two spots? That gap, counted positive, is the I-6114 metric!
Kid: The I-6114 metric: 15.5 angstrom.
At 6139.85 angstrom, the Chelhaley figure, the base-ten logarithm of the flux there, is 1.43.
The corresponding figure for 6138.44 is 1.42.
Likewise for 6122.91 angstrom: 1.41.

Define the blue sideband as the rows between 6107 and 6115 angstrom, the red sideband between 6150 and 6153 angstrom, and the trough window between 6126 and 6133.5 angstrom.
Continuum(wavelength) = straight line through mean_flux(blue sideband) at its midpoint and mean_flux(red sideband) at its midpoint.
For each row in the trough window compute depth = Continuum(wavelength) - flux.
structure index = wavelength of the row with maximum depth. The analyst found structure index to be 6131.38 angstrom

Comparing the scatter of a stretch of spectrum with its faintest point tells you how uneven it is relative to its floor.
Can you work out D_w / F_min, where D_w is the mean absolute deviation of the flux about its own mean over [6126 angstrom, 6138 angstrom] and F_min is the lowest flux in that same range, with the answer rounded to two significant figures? 0.032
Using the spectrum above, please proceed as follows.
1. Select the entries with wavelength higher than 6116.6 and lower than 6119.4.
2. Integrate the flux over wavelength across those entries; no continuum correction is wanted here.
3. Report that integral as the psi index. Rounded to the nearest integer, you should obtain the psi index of 74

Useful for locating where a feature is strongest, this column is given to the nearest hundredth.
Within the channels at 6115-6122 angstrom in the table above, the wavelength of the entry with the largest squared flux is 6121.50 angstrom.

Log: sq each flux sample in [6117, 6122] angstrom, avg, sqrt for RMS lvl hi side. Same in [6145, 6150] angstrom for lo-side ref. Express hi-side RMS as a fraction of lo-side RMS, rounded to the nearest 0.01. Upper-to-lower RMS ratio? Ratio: 1.00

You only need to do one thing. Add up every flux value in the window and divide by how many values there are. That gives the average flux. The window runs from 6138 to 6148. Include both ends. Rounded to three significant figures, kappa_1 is 26.9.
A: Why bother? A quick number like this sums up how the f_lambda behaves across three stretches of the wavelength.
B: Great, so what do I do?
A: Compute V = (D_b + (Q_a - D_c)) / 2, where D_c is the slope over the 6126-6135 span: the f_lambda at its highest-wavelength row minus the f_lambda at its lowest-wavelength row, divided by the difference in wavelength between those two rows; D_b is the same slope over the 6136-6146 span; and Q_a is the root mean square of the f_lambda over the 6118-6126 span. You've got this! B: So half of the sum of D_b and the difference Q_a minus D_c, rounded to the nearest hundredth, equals 13.21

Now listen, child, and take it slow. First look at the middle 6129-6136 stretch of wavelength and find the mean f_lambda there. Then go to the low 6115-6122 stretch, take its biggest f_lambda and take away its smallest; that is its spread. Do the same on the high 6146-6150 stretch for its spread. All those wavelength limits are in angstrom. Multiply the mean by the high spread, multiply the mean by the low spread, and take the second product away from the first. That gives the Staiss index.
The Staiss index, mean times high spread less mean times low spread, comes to -26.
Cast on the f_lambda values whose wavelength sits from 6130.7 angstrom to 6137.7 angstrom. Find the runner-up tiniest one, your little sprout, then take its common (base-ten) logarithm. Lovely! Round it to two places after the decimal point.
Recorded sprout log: 1.40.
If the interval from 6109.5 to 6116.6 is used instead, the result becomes 1.41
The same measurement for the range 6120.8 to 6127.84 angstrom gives 1.41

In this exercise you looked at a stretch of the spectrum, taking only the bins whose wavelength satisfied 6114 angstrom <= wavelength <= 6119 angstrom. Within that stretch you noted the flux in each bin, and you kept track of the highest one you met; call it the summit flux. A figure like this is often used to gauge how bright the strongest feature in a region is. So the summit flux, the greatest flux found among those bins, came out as 26.83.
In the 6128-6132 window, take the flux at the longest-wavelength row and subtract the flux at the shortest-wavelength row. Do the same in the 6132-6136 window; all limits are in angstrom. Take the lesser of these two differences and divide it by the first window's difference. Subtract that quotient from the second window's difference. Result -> -1.9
